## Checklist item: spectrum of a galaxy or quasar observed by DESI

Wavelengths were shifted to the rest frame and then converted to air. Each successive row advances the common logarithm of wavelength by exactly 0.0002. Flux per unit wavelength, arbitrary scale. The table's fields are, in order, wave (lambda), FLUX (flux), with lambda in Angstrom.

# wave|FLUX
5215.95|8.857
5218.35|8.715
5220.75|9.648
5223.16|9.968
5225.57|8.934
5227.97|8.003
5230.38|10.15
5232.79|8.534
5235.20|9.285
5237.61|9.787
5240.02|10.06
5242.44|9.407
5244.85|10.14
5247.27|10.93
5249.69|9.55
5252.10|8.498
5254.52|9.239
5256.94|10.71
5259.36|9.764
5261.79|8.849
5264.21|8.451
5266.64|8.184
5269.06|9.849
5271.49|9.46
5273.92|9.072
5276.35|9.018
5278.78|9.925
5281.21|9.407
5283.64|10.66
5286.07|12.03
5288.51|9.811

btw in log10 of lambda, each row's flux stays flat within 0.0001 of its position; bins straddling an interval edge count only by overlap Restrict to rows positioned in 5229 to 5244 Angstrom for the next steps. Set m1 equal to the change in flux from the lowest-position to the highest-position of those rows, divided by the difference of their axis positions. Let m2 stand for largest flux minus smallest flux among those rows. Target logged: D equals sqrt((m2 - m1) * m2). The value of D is 1.6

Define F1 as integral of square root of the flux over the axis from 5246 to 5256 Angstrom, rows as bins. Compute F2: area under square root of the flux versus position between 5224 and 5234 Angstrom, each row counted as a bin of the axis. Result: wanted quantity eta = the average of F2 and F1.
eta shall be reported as 30.4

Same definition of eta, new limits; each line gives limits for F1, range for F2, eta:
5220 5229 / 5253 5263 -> 29.1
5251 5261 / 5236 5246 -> 31.1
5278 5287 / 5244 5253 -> 28.6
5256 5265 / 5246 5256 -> 29.3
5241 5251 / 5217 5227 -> 31.0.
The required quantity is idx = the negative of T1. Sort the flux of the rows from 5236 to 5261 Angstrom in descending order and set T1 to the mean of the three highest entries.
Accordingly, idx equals -10.59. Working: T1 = 10.6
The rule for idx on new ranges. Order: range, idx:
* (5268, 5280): -9.74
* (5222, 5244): -10.06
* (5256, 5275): -10.11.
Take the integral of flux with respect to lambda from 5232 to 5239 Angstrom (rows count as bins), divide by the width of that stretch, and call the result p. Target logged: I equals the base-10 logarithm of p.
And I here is 0.97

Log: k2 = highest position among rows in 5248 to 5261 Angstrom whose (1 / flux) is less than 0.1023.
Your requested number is 5256.94 Angstrom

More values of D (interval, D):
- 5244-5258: 2.4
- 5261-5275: 1.7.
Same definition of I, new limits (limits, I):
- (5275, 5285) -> 0.99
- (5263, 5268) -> 0.92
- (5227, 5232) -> 0.96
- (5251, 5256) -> 0.95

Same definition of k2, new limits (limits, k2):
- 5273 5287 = 5286.07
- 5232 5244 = 5240.02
